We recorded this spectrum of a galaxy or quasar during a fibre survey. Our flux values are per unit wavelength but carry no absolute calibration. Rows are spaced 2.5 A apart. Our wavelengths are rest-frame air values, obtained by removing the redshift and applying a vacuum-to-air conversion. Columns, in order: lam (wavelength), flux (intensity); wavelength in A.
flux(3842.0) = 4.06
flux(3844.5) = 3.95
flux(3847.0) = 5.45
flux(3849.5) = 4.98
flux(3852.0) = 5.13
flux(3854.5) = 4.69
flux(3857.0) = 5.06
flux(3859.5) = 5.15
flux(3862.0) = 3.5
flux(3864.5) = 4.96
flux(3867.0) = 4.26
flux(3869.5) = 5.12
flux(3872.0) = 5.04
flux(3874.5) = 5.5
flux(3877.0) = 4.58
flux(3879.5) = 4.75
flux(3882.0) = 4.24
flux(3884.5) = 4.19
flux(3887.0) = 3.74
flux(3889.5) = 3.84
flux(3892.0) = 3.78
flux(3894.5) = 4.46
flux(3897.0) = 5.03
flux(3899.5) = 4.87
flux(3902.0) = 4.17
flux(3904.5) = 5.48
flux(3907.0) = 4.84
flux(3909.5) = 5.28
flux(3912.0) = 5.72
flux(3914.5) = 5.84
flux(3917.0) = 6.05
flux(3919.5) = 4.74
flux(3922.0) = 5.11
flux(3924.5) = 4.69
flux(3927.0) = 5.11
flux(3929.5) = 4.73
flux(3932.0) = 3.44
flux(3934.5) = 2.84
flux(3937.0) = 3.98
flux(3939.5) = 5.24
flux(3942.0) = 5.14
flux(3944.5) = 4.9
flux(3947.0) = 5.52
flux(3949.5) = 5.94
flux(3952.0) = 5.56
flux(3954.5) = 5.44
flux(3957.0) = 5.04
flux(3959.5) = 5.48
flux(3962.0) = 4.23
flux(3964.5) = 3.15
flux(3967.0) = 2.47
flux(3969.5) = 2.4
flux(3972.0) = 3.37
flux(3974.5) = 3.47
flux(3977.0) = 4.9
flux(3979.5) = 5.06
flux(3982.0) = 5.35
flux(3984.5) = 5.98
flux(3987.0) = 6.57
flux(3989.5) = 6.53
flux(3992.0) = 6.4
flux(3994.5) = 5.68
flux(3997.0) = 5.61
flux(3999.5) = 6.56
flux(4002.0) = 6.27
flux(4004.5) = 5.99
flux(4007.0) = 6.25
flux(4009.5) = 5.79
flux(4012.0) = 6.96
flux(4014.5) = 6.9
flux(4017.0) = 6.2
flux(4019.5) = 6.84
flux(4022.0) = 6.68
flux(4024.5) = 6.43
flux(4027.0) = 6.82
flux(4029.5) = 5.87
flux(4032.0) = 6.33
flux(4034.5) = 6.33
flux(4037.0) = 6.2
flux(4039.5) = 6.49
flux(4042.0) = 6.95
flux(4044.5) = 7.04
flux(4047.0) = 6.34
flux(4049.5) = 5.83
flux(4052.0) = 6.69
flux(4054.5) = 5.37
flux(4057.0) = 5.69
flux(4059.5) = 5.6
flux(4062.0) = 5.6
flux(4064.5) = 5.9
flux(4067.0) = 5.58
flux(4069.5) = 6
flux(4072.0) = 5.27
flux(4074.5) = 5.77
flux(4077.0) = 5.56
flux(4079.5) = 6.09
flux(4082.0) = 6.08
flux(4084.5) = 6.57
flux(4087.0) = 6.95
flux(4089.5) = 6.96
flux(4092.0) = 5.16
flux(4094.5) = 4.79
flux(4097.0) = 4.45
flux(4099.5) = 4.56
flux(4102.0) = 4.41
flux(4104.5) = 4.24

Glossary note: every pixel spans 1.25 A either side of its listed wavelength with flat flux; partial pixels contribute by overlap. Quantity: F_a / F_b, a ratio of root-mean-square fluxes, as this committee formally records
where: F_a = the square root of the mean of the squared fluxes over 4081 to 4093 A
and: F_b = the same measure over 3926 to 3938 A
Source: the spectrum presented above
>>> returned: 1.55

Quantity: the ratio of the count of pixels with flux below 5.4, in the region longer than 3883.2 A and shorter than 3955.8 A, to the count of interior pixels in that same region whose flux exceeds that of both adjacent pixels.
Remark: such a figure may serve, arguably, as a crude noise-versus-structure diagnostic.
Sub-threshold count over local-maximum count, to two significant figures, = 2.6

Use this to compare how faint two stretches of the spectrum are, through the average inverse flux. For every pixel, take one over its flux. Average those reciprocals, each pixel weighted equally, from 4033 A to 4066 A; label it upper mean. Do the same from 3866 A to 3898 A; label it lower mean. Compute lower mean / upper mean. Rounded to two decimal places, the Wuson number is 1.38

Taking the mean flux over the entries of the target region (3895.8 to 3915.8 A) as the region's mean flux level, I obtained 5.2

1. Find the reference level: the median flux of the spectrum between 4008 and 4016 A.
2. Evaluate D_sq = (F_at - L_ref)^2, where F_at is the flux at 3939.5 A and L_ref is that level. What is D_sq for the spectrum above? 2.8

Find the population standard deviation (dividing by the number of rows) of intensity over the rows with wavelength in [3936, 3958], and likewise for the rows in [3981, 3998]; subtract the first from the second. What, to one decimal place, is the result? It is -0.1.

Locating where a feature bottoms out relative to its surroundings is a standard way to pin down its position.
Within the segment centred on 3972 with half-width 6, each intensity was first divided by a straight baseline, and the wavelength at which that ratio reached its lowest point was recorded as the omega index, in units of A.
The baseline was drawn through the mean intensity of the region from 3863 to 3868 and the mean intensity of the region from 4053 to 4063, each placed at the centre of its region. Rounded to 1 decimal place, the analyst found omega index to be 3969.5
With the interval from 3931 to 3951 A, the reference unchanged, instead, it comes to 3934.5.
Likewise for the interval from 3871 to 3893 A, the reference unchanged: 3887.0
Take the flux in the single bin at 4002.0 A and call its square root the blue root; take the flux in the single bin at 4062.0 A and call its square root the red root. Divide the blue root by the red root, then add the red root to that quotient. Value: 3.42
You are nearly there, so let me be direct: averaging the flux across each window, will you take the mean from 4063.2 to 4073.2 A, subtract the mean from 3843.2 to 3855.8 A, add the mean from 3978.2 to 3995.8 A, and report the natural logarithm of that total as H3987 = 1.91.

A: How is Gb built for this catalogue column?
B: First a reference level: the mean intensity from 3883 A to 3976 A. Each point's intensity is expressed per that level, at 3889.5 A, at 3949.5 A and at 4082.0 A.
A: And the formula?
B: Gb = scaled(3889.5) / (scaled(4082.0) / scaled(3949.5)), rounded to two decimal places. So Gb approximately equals 0.82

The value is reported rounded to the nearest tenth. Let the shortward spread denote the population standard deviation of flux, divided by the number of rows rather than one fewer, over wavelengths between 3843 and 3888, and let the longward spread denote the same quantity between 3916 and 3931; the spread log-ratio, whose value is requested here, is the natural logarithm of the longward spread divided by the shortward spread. -0.2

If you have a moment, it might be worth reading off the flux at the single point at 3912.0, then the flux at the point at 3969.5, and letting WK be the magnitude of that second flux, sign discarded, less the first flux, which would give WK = -3.3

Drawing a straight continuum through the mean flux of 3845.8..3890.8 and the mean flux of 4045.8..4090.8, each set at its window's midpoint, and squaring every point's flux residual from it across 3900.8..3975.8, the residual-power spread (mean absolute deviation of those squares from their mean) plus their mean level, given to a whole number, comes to 3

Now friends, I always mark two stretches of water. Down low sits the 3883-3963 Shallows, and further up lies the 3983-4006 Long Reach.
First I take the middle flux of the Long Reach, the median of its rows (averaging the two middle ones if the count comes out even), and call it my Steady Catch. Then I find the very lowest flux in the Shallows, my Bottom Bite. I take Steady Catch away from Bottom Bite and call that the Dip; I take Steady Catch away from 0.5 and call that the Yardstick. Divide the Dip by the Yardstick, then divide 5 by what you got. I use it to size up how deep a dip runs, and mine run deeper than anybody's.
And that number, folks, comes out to 8.4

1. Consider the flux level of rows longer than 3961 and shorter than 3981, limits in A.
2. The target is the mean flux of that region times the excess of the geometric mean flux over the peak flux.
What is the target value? -6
